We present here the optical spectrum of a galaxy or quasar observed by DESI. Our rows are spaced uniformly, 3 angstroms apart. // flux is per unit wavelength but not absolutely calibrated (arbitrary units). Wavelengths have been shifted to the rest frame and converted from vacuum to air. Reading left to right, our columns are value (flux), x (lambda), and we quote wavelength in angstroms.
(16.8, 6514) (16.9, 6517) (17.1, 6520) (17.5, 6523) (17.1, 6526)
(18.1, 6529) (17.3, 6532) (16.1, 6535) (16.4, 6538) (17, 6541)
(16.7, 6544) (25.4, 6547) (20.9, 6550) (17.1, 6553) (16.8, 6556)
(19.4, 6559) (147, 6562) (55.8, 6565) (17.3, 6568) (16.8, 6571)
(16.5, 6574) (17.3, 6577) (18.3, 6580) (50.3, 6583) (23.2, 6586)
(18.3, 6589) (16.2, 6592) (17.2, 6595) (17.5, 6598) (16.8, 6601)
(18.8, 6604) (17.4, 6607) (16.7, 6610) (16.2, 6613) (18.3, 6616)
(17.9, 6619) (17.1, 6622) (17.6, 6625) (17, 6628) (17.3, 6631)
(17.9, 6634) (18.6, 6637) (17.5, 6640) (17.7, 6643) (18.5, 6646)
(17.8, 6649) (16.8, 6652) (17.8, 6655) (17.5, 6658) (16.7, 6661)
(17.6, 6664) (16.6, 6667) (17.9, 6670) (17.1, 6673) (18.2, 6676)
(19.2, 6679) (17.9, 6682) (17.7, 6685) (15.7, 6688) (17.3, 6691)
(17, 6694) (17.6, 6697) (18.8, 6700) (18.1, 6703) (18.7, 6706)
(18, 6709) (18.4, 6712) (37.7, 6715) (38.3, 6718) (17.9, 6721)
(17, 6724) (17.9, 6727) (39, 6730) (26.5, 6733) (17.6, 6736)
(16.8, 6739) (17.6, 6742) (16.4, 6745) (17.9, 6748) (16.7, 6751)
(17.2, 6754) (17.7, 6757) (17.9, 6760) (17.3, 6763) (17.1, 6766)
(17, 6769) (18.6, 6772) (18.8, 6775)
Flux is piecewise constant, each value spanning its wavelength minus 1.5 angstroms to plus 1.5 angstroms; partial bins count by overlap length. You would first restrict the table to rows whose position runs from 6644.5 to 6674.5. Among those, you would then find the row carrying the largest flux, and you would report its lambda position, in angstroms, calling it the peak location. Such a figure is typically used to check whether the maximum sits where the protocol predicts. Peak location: 6646 angstroms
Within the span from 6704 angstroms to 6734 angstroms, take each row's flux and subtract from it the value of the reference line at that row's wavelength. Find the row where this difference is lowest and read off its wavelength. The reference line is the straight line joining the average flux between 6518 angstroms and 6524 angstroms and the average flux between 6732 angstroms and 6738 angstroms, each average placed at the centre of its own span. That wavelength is 6724 angstroms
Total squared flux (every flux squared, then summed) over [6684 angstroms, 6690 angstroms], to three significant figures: 560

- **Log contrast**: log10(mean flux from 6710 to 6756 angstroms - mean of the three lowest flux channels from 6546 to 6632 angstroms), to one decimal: 0.8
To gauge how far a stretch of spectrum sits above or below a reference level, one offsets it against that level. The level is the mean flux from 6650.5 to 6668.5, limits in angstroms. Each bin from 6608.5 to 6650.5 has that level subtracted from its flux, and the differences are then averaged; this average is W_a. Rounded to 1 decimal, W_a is 0.4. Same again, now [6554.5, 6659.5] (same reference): 6.2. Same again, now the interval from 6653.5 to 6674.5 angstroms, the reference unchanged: 0.1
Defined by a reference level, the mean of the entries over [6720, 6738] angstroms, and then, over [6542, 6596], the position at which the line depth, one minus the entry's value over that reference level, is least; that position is 6562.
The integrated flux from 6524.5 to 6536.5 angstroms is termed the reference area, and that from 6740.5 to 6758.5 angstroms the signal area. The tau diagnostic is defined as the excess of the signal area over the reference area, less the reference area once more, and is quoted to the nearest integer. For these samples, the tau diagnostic -101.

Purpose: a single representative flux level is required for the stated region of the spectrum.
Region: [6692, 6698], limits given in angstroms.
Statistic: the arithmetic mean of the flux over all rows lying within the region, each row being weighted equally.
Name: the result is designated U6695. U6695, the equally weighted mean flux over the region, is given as 17.3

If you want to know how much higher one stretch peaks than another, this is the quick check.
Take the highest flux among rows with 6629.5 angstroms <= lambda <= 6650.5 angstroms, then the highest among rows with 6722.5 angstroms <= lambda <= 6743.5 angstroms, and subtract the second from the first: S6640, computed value -20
